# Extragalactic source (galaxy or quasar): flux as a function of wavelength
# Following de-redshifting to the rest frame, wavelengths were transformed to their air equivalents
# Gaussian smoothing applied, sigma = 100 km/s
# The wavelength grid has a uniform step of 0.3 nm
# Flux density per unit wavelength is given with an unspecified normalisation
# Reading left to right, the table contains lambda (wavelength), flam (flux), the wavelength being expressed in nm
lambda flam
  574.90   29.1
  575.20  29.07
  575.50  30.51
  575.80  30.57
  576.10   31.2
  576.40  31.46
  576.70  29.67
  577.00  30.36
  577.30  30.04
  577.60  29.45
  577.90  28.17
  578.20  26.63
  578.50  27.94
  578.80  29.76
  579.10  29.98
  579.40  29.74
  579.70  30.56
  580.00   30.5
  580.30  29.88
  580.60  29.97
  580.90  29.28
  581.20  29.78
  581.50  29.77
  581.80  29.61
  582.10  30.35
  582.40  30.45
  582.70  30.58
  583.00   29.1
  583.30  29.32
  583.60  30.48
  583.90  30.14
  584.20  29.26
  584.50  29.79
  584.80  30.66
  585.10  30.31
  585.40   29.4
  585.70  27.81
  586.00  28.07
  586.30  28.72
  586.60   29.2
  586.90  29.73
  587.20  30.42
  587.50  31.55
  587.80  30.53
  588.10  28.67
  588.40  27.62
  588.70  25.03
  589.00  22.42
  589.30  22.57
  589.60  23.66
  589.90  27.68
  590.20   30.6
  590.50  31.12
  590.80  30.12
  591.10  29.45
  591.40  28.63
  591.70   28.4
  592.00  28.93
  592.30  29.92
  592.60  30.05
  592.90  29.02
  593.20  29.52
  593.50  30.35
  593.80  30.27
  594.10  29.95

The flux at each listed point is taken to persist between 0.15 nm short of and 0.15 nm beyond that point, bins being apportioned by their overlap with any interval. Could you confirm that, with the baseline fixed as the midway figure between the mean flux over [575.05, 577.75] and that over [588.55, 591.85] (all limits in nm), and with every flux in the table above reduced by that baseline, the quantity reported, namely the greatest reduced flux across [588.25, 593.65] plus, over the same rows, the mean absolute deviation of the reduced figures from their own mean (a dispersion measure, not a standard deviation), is 4.5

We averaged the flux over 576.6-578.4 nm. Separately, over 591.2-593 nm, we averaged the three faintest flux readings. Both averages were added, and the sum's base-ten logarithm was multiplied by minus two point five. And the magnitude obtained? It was -4.40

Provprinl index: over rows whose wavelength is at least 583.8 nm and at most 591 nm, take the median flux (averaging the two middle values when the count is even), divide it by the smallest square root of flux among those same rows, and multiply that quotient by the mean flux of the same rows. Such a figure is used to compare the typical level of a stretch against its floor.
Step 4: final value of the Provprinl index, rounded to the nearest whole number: 177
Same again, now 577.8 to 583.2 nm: 171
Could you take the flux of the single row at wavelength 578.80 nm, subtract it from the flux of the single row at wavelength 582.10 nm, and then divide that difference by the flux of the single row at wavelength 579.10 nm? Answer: 0.02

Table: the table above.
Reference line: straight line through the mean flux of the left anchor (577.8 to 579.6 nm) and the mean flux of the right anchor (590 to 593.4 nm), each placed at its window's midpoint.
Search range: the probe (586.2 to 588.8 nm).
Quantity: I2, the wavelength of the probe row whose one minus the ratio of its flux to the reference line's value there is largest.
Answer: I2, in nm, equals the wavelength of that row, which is 588.70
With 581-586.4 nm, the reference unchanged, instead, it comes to 585.70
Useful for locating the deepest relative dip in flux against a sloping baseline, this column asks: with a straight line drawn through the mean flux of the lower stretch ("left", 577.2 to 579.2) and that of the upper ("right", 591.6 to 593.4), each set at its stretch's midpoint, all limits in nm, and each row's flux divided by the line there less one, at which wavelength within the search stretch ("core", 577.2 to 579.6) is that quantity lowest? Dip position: 578.20 nm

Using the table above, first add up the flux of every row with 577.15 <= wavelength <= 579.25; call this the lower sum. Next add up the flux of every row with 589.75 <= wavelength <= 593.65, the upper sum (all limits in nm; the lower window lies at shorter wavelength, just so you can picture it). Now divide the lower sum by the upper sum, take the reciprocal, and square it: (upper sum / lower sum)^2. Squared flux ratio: 3.6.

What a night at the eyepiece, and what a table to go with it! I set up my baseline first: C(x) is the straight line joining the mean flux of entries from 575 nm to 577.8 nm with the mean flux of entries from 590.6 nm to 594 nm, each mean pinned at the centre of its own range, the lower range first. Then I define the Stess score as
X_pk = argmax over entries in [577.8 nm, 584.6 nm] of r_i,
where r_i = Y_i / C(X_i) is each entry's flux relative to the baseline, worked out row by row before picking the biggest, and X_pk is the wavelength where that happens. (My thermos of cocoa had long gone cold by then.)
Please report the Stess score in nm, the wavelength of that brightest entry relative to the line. 582.70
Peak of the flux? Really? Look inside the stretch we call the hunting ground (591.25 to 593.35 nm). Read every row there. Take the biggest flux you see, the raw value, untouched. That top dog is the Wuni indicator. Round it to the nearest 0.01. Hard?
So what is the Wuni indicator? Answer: 30.05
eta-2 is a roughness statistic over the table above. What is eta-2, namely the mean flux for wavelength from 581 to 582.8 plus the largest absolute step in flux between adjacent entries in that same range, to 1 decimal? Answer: 30.8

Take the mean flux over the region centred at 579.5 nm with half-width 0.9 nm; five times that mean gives 150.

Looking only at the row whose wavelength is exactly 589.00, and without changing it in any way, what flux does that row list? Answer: 22.42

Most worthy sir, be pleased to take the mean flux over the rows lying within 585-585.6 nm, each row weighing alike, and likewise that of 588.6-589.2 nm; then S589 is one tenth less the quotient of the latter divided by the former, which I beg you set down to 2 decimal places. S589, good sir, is -0.69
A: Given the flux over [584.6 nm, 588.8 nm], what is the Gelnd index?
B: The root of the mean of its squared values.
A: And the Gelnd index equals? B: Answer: 29.2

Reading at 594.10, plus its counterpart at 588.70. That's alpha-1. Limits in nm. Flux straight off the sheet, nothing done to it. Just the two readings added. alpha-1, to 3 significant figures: 55.0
